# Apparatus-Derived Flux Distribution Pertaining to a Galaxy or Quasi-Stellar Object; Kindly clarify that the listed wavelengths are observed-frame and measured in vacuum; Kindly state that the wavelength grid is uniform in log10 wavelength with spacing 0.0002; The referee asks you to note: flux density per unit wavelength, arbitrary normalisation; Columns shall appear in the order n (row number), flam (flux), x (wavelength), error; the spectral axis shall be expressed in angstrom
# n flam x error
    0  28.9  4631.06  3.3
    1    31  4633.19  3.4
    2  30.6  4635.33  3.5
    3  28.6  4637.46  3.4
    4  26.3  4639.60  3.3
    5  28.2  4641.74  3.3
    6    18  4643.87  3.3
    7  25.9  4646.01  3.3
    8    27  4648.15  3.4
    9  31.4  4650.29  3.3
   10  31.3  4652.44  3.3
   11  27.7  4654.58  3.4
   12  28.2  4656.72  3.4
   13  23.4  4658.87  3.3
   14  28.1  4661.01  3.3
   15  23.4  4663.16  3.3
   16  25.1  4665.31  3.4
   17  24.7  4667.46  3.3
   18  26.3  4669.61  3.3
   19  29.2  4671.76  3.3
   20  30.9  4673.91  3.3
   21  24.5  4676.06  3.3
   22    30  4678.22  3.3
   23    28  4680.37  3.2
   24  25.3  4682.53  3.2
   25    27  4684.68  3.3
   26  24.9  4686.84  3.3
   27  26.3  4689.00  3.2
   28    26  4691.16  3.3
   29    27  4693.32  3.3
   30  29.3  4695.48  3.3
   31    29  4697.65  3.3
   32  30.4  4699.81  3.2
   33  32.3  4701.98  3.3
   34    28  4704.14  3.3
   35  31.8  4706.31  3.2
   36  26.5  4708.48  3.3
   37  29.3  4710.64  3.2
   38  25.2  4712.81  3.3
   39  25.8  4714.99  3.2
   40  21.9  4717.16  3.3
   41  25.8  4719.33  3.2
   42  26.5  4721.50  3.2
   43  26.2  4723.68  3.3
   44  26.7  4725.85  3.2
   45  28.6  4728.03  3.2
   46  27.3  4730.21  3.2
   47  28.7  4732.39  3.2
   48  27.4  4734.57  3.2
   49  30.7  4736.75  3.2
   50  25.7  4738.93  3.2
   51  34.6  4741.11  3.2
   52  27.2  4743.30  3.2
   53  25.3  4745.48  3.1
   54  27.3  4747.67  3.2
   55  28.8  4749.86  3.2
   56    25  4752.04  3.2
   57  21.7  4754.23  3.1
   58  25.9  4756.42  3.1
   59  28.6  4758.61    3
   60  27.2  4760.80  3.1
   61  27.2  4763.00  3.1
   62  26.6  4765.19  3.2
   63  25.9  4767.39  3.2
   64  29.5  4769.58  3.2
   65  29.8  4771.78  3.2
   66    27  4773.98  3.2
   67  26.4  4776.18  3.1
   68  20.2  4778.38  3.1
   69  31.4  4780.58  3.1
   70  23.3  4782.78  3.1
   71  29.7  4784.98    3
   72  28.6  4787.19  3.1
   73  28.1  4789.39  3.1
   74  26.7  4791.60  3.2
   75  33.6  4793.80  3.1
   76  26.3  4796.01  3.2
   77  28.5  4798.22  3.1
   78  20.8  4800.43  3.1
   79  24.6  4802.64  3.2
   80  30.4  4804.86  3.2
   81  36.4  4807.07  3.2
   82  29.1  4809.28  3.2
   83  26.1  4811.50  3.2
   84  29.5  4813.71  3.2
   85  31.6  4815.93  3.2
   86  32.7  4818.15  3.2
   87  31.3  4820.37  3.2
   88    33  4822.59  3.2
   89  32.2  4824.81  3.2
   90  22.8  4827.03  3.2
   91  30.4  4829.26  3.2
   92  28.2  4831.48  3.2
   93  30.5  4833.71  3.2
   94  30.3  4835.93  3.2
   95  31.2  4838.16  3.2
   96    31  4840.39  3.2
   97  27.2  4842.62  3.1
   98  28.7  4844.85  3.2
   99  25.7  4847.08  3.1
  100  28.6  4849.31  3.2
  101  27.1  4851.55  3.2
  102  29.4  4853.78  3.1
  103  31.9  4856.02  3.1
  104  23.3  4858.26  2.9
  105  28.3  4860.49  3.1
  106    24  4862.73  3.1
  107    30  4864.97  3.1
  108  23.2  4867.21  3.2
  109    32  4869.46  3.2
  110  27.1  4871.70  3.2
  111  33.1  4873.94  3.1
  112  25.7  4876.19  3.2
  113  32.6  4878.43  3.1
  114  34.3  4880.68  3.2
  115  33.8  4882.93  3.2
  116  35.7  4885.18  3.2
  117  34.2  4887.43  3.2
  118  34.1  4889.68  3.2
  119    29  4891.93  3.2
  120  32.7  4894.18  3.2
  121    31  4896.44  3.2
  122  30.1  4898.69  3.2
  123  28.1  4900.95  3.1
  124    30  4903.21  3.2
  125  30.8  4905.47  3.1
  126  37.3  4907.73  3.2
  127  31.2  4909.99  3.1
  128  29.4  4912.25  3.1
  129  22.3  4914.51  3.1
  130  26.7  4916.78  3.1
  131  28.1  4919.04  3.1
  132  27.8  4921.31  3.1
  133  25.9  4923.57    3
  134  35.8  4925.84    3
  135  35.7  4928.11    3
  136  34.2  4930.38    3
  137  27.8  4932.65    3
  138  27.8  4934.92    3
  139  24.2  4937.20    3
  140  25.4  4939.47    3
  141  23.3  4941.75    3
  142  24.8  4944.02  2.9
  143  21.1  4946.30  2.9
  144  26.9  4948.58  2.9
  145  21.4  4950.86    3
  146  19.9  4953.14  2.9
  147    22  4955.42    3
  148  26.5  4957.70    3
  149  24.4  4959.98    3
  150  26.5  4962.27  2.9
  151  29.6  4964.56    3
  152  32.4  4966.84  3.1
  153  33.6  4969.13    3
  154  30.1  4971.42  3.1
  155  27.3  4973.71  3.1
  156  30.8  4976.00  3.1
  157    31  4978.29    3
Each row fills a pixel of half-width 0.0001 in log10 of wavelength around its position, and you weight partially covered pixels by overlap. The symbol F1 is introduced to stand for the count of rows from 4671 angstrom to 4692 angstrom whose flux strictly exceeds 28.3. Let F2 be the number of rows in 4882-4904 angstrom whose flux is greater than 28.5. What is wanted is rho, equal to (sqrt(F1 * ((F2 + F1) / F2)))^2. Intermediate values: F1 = 3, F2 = 9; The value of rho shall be 4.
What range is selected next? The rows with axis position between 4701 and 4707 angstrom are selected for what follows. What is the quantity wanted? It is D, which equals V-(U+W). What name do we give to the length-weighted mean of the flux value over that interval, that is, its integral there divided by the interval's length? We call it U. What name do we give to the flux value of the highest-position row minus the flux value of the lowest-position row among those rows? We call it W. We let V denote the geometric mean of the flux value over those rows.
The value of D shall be 1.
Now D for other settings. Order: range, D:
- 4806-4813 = 10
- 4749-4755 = 7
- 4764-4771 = -3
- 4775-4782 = -5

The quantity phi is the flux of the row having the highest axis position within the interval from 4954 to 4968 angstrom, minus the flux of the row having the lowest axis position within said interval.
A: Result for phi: 10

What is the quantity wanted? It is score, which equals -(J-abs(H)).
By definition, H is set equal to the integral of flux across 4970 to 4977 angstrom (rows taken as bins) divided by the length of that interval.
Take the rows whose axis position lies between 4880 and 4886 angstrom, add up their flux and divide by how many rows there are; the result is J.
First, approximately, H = 29.5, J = 34.6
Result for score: -5.1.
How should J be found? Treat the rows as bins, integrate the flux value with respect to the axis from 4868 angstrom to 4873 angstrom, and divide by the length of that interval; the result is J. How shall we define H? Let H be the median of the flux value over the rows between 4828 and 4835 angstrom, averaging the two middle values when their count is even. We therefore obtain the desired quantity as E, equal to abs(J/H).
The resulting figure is 0.96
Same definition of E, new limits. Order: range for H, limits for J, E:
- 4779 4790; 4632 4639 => 1.04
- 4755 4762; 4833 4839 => 1.13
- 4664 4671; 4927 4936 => 1.25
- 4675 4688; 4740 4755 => 1.04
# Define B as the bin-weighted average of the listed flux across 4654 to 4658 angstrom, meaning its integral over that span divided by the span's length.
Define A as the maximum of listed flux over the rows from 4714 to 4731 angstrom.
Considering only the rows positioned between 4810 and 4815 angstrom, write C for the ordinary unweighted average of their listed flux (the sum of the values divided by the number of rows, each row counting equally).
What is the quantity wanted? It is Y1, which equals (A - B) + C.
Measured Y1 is 29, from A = 28.6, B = 27.7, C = 27.8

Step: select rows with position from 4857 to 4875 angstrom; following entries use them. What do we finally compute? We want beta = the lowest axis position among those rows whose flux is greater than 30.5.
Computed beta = 4869.46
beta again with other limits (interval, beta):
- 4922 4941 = 4925.84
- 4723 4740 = 4736.75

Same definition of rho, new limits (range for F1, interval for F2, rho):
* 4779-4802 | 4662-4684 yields 13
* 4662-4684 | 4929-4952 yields 12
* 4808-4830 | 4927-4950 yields 40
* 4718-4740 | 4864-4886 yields 4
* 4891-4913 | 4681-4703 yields 29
